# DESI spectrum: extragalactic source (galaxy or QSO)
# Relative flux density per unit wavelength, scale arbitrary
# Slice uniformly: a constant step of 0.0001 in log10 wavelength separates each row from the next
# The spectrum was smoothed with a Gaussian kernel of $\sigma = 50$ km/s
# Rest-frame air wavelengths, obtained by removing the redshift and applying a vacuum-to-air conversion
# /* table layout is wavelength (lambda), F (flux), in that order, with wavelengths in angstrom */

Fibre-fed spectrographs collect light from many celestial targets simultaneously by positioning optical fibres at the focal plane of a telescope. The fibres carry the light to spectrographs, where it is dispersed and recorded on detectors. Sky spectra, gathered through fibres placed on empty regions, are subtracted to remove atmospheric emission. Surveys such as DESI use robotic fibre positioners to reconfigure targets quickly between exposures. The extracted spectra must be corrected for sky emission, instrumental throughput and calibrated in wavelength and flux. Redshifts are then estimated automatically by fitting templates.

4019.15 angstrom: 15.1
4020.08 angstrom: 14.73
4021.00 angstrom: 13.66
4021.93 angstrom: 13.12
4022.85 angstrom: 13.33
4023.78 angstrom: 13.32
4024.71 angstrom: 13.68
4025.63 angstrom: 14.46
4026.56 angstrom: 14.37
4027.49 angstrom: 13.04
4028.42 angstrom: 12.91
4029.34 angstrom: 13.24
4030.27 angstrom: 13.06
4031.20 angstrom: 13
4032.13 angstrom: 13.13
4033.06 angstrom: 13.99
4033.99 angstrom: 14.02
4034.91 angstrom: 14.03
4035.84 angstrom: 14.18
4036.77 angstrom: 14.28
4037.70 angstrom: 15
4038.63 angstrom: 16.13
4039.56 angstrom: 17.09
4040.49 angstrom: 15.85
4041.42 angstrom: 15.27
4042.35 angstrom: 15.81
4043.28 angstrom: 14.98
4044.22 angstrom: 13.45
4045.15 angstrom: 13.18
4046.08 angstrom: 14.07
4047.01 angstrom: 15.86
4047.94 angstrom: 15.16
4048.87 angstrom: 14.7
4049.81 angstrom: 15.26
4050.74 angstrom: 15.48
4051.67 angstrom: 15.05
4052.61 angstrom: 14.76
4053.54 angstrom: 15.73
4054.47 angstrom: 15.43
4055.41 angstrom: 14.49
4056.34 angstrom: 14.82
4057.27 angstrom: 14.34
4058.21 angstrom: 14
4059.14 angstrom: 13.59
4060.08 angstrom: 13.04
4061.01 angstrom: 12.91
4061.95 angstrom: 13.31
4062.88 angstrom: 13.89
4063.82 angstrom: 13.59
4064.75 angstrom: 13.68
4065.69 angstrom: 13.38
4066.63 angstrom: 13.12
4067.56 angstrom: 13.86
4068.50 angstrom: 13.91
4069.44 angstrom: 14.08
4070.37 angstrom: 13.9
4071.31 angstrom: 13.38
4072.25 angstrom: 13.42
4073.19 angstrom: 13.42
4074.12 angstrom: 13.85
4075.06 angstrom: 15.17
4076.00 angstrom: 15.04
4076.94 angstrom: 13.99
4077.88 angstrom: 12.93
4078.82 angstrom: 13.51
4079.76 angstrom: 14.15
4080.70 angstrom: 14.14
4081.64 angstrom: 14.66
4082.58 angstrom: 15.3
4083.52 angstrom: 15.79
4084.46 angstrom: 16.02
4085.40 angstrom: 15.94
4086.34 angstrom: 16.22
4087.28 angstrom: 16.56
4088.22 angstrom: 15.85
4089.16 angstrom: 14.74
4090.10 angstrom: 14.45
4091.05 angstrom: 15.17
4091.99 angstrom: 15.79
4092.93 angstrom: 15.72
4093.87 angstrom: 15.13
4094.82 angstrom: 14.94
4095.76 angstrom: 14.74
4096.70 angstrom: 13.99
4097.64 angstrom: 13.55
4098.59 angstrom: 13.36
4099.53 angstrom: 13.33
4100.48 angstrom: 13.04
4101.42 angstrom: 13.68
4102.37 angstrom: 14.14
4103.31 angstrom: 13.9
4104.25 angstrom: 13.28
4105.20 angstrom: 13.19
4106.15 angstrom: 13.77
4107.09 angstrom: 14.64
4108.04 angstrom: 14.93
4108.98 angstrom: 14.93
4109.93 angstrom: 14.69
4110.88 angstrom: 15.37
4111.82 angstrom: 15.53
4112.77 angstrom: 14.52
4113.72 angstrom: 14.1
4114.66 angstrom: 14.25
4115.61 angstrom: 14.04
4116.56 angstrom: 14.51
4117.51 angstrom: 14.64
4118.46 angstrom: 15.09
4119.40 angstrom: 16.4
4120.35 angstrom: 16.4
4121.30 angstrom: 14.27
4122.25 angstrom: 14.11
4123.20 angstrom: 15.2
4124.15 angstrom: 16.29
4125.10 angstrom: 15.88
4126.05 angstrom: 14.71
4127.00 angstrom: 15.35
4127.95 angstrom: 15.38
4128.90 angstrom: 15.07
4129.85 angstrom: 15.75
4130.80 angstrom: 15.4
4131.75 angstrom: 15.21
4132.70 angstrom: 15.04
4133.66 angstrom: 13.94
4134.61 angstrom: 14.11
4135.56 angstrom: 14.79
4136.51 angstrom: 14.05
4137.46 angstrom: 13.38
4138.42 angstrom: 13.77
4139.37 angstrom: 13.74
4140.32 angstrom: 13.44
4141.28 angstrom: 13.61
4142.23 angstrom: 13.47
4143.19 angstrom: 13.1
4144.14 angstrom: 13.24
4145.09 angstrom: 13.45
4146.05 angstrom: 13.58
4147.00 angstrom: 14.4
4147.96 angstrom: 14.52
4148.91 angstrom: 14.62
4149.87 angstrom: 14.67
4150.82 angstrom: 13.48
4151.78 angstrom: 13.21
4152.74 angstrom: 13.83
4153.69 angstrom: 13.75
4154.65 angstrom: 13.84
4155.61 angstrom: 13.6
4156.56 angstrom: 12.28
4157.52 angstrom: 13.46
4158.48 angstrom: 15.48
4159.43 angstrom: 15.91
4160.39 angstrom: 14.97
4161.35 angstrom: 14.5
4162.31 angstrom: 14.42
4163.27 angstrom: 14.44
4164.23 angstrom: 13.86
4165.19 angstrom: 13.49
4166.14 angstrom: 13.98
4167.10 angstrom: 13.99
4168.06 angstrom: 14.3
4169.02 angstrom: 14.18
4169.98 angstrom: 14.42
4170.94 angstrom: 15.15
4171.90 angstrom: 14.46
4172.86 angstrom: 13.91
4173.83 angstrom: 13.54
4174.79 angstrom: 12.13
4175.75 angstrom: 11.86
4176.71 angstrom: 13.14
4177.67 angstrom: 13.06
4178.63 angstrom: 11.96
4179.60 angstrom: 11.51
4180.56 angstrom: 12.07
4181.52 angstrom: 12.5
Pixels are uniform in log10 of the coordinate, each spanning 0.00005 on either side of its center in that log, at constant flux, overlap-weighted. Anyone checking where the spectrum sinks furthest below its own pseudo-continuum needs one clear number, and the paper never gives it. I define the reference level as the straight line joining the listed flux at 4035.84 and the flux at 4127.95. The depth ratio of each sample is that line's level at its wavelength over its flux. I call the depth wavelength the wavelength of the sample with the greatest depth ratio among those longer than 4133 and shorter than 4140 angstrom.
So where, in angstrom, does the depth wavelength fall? 4137.46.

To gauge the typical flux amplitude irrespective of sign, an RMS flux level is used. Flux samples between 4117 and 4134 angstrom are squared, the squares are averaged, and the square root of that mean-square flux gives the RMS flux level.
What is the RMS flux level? 15.2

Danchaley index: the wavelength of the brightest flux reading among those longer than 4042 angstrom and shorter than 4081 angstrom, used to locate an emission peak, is 4047.01 angstrom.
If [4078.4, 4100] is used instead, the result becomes 4087.28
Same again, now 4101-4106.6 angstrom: 4102.37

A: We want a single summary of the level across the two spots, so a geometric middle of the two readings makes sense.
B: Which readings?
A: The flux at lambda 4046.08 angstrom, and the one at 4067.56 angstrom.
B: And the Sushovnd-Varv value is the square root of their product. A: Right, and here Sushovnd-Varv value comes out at 14.0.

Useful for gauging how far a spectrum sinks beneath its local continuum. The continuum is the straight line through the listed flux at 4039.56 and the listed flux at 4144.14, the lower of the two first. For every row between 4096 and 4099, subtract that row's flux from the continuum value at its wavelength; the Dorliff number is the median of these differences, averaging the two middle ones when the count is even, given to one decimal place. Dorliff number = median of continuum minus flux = 1.4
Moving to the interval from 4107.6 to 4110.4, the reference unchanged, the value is -0.4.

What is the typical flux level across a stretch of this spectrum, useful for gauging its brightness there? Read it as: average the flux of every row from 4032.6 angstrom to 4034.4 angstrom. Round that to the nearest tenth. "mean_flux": 14.0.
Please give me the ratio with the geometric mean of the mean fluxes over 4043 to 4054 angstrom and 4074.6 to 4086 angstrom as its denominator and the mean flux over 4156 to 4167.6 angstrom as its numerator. 0.964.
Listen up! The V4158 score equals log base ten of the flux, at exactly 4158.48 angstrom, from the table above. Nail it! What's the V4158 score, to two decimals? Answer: 1.19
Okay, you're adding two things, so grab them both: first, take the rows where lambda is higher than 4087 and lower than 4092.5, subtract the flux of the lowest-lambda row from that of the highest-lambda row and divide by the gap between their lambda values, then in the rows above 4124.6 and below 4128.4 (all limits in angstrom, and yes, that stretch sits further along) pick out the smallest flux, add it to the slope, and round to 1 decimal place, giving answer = 14.5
